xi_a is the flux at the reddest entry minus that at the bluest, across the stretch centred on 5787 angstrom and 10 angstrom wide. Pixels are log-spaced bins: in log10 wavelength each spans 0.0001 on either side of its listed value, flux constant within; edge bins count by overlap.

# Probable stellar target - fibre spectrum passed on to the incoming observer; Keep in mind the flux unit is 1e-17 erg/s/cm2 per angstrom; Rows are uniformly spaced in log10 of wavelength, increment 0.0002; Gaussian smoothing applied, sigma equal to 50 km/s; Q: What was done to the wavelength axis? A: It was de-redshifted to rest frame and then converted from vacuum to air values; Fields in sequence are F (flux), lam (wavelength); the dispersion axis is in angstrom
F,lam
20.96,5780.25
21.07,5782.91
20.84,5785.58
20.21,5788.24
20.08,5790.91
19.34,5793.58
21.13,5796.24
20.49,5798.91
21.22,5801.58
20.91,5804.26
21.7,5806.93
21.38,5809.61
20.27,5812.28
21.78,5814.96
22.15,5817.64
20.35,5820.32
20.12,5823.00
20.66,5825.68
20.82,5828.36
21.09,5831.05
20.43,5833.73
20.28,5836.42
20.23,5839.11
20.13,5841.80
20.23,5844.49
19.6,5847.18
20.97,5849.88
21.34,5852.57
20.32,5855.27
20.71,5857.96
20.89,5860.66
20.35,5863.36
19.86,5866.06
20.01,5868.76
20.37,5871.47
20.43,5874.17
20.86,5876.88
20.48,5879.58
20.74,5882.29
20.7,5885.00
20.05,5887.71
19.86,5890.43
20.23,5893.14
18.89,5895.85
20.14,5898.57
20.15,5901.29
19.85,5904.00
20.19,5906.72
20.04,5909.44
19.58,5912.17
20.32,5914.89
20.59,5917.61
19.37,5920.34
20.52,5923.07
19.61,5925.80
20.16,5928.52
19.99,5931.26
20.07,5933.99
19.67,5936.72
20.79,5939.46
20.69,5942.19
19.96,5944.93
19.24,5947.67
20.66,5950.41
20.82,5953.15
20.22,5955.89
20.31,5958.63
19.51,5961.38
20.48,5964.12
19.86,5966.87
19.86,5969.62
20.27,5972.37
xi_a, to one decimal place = -1.0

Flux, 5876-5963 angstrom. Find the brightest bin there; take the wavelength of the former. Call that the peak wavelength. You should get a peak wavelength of 5876.88 angstrom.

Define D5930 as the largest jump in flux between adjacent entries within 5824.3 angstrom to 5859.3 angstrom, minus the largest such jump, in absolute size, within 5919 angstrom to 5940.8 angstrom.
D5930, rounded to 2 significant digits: 0.22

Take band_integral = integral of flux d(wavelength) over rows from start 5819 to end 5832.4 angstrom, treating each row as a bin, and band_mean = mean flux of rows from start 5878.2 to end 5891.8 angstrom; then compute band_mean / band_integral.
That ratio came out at 0.0737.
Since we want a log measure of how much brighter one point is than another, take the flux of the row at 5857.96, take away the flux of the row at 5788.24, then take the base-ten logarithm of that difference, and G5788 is -0.3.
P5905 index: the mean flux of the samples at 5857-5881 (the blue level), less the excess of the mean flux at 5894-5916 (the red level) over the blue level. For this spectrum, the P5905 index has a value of 21.0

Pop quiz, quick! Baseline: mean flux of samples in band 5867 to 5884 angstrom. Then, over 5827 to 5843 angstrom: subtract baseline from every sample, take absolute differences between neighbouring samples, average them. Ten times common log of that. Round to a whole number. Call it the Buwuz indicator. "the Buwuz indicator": -6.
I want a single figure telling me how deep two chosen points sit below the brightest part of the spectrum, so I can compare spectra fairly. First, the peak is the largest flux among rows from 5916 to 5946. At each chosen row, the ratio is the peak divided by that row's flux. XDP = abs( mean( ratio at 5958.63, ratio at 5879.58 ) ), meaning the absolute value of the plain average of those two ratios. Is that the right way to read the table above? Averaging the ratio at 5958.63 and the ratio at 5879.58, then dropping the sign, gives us 1.02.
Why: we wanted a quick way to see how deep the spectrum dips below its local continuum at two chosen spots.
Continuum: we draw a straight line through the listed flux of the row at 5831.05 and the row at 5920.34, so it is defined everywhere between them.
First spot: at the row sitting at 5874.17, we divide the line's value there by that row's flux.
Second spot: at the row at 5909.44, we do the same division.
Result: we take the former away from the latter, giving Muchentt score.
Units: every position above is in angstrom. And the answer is -0.015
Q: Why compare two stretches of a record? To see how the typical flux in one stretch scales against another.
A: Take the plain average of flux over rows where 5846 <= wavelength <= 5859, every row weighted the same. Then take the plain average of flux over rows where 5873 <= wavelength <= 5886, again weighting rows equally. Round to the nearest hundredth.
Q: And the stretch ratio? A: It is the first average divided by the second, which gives 1.00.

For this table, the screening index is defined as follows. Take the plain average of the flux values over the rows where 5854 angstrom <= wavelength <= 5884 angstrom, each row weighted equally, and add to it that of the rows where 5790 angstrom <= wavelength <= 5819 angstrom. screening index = 41.4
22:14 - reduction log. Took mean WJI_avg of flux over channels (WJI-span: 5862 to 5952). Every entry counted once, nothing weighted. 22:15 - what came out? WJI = 20.1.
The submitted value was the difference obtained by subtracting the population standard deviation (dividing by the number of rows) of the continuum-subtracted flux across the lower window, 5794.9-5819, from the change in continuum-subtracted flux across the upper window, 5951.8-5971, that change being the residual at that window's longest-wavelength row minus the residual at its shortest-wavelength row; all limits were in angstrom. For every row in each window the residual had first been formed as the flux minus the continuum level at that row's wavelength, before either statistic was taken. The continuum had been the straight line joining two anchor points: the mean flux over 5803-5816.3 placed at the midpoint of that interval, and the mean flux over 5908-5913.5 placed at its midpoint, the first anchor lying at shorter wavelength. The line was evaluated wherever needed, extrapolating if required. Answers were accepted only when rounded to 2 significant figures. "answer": -1.4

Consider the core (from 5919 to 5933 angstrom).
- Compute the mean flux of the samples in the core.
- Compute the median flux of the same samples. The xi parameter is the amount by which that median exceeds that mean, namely 0.06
